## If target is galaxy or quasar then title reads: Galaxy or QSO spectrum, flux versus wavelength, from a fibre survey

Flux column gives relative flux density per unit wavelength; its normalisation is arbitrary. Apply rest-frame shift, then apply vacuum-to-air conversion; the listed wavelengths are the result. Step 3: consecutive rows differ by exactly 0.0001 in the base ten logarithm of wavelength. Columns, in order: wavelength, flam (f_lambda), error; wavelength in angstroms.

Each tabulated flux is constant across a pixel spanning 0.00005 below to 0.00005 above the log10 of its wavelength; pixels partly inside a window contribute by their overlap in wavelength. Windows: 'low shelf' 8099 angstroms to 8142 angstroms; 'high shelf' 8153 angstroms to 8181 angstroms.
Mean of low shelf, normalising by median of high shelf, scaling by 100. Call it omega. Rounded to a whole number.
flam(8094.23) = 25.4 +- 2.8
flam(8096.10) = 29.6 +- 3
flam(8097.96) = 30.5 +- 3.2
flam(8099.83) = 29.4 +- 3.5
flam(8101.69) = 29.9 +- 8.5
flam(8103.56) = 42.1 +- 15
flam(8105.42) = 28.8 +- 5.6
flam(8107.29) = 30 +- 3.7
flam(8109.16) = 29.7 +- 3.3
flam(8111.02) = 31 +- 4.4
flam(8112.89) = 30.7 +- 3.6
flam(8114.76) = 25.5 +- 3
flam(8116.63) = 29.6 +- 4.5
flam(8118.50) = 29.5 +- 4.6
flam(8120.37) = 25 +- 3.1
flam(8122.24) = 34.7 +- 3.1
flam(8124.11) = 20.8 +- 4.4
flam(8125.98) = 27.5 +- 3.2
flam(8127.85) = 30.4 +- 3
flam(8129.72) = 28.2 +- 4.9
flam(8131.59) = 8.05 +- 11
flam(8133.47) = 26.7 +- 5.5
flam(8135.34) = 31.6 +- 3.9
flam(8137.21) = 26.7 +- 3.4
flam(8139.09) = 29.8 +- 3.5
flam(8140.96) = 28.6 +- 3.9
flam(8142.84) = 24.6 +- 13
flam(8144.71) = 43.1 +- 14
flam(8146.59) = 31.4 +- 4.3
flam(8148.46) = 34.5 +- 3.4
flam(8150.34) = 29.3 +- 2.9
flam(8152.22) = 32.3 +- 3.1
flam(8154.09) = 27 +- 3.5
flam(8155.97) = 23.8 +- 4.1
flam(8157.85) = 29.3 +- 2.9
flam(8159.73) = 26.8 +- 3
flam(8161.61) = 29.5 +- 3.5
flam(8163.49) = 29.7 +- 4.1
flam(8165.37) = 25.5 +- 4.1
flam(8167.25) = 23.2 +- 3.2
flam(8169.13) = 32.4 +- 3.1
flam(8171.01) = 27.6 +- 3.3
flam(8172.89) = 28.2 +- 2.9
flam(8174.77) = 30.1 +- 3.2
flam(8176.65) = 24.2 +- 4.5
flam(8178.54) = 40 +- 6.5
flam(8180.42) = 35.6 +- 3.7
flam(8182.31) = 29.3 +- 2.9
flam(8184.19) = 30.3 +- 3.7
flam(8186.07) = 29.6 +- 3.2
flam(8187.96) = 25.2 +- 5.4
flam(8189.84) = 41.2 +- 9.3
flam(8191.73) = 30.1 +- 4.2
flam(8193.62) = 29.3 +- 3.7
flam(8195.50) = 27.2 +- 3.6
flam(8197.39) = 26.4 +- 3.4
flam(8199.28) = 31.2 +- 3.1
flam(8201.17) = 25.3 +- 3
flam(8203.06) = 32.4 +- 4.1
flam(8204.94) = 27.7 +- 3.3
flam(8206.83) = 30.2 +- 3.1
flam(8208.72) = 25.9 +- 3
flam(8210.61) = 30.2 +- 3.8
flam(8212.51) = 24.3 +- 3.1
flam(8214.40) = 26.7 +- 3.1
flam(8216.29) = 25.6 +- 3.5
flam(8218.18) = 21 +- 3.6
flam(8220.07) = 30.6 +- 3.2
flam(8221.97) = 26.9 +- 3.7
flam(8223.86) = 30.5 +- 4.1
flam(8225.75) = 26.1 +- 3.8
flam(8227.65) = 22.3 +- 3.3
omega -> 101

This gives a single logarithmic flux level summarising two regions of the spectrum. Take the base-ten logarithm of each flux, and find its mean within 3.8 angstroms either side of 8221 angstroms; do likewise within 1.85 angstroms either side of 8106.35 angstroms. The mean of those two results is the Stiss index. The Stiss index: 1.45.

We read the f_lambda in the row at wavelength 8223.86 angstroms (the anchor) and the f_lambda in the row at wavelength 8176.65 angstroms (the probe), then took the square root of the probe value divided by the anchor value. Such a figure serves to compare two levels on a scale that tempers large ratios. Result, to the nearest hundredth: 0.89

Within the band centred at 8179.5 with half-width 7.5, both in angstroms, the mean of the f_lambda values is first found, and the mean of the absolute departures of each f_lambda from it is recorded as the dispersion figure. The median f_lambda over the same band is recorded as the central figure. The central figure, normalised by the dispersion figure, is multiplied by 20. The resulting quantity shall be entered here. 173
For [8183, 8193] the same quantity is 152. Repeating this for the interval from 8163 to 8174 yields 239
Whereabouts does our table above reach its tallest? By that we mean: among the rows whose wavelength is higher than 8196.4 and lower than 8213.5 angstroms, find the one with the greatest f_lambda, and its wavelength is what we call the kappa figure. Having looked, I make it 8203.06 angstroms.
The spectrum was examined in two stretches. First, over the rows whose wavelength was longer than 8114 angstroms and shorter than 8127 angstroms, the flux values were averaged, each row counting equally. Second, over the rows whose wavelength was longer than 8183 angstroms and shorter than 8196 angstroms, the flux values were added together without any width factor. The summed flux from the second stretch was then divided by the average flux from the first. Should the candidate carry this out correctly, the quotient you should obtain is 7.7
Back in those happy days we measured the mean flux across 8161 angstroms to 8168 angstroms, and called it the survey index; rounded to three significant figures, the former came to 27.0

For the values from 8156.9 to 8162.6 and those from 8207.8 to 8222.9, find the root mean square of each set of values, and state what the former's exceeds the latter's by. 2.0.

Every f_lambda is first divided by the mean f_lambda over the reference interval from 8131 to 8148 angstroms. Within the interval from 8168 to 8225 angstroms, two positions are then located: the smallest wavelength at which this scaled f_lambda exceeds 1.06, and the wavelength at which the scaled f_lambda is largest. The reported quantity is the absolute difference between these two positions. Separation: 20.7 angstroms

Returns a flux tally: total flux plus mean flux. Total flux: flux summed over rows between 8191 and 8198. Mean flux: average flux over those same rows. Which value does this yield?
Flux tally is 141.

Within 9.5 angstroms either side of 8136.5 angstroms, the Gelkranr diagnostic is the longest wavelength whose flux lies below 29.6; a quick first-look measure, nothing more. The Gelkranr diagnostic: 8142.84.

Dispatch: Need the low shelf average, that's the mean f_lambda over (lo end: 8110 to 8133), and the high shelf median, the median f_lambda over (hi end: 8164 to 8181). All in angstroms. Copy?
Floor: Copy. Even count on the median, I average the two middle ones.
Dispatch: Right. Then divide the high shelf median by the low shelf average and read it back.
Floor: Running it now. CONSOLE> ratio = 1.05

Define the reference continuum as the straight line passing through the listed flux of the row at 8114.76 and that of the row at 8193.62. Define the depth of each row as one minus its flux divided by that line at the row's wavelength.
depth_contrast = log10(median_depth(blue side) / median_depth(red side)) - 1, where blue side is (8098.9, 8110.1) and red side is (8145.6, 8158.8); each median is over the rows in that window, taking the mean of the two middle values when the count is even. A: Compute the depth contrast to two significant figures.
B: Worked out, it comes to -0.61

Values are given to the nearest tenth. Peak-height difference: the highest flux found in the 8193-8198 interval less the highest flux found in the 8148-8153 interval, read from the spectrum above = -5.2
